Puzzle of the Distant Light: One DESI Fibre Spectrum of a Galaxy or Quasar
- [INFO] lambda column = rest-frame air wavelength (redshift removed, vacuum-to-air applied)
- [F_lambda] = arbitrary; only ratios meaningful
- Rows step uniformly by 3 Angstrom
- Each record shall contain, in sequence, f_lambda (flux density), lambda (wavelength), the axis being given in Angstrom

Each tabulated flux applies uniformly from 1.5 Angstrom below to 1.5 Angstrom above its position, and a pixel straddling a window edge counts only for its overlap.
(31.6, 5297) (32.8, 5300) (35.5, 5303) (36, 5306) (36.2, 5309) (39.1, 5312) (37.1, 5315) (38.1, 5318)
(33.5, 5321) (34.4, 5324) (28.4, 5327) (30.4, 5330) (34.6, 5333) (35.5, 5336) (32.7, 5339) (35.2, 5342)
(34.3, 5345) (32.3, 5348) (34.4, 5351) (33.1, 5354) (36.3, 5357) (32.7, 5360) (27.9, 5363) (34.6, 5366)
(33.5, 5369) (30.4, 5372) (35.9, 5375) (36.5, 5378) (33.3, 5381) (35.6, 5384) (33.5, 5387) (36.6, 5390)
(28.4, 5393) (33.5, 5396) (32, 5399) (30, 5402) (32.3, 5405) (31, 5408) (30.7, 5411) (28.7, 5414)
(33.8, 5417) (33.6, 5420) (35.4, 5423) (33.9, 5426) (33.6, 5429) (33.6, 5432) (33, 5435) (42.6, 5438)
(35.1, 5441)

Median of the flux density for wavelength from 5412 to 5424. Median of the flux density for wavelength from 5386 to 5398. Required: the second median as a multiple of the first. 0.99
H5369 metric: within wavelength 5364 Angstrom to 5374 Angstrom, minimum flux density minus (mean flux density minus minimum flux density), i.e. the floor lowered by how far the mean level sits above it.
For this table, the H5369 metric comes 28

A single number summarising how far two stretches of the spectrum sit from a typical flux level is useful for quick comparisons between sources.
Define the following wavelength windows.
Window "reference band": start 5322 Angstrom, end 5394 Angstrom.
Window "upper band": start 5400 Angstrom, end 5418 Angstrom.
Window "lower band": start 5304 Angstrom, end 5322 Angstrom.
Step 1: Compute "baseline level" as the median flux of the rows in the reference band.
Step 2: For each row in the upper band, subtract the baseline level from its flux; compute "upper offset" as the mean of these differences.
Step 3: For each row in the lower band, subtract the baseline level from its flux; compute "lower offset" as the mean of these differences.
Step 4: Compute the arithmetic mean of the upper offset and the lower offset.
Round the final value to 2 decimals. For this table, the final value -0.02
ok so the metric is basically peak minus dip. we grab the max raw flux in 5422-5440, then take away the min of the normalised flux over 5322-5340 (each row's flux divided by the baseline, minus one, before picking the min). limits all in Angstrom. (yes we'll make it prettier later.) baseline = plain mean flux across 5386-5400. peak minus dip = 42.7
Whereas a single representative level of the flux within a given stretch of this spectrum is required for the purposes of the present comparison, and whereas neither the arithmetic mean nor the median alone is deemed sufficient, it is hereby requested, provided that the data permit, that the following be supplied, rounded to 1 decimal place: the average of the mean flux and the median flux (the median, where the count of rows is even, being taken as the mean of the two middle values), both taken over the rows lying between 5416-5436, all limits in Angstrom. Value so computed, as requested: 33.7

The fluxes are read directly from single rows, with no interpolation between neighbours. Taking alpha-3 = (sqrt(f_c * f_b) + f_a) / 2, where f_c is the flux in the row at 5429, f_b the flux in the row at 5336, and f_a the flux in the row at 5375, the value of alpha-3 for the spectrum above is 35.2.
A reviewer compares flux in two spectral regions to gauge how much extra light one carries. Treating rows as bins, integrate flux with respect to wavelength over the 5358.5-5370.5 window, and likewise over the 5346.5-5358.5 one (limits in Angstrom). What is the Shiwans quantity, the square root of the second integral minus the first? 5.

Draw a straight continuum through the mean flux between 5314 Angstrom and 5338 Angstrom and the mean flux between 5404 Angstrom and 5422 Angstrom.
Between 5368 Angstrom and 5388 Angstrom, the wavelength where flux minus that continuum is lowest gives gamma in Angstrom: 5372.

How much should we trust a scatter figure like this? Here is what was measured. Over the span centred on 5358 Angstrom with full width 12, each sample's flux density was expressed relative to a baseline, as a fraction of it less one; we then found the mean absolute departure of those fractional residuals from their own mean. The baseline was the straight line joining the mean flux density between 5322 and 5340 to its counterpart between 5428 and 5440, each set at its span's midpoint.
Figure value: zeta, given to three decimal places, 0.070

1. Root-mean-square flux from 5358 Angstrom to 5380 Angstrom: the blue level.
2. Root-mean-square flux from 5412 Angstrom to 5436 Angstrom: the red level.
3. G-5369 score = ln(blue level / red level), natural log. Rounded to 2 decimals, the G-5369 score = 0.00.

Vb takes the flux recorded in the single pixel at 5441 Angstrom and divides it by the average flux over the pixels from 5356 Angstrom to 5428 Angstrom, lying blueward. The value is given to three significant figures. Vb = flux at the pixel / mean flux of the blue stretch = 1.07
